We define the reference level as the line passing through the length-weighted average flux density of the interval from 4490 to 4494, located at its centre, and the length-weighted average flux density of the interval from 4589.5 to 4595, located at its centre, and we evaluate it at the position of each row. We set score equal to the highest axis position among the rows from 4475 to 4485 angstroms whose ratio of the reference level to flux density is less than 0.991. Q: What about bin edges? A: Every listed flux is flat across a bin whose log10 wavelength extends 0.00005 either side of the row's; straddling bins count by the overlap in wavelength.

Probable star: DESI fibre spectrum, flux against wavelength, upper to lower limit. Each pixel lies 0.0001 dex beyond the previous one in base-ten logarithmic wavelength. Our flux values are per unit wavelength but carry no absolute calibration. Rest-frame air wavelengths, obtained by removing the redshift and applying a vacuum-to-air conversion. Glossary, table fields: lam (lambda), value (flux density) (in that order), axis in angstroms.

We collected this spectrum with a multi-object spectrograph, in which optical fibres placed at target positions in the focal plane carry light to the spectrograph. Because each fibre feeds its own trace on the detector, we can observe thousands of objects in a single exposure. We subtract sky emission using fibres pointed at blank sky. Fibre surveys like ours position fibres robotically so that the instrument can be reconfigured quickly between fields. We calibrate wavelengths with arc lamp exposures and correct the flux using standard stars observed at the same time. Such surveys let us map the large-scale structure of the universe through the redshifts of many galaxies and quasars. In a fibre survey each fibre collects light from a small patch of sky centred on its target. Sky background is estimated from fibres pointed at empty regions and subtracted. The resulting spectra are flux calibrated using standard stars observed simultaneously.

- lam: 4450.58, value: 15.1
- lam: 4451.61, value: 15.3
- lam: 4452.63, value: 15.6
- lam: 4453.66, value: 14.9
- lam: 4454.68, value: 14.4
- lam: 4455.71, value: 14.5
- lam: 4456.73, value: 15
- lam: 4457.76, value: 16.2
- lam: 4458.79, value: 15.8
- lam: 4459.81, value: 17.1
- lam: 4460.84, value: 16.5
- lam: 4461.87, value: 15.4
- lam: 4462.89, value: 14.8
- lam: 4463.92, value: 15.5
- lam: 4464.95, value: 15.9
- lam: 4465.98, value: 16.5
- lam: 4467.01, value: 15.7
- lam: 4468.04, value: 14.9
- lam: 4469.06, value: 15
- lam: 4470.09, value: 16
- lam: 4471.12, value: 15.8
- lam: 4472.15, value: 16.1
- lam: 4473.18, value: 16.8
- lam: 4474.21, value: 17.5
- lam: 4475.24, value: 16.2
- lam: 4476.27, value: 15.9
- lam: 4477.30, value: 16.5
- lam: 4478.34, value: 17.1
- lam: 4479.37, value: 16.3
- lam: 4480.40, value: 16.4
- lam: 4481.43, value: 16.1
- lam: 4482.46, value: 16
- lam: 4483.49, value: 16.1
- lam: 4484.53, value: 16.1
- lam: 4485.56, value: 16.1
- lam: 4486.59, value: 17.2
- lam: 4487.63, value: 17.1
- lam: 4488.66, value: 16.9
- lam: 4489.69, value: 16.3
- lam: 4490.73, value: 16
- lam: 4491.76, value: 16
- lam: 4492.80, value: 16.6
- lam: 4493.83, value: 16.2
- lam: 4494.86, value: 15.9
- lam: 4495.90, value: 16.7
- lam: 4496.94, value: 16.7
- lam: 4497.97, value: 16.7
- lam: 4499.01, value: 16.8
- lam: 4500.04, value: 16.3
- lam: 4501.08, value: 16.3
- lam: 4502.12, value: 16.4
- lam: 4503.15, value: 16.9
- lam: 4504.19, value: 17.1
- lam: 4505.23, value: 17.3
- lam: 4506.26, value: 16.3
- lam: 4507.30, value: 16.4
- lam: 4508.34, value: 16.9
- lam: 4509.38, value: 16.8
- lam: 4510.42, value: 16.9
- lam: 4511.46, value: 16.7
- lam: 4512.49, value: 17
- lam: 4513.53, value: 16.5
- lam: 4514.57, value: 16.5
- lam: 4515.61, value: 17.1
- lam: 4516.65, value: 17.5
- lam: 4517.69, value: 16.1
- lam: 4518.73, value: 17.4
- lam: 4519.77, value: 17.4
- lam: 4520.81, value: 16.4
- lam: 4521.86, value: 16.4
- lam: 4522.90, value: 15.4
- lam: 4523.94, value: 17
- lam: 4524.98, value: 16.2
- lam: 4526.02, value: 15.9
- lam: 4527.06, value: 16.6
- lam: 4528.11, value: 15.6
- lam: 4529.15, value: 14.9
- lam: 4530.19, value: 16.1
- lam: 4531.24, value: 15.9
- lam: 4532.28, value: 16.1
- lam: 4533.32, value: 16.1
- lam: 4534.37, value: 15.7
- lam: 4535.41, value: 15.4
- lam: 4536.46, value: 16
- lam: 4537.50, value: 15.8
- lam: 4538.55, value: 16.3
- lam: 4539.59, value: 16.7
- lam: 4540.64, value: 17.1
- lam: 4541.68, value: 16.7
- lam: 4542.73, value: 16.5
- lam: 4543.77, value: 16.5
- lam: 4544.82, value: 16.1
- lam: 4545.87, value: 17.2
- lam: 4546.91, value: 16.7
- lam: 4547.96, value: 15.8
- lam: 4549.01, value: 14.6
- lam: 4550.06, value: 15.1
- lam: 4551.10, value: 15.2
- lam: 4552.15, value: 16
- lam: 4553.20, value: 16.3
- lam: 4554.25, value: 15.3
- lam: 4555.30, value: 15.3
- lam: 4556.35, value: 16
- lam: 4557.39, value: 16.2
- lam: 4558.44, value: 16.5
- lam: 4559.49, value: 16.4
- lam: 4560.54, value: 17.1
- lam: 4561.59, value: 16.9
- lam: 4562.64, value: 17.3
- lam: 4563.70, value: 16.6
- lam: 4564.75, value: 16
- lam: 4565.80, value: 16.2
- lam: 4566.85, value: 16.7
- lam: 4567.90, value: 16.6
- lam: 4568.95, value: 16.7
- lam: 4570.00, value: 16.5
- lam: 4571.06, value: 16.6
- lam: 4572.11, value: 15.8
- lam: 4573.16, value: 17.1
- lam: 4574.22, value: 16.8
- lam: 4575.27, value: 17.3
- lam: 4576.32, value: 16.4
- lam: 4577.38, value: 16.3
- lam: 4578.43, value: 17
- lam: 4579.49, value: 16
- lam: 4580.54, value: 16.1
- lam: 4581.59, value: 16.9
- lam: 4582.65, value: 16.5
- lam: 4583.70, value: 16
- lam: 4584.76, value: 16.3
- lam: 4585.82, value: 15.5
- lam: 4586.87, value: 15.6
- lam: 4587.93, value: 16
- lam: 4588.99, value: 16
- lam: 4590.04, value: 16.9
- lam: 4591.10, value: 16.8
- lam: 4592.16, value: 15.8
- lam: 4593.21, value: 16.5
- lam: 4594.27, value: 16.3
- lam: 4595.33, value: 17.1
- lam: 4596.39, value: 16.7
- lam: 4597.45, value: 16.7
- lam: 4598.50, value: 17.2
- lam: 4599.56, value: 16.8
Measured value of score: 4480.40 angstroms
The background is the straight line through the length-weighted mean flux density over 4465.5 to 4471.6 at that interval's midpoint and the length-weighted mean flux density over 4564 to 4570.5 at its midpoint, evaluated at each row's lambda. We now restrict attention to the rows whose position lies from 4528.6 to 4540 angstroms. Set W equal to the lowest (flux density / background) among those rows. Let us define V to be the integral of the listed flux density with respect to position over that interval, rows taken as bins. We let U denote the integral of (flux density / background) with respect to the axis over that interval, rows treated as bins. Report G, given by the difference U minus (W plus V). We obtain -171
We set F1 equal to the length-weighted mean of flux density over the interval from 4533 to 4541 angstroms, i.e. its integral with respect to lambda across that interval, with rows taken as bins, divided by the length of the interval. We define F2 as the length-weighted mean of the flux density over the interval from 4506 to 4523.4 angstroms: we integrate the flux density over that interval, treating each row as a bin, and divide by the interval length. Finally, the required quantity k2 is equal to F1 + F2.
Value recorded 32.8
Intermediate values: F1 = 16.1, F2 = 16.7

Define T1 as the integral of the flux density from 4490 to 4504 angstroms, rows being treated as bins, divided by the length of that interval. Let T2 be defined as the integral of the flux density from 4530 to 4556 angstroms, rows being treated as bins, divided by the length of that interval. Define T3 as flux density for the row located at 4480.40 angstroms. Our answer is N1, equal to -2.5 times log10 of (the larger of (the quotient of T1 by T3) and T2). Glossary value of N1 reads -3.01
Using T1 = 16.4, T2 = 16.0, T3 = 16.4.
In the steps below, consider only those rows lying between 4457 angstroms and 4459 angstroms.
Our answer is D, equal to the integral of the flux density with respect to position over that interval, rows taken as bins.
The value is 31.7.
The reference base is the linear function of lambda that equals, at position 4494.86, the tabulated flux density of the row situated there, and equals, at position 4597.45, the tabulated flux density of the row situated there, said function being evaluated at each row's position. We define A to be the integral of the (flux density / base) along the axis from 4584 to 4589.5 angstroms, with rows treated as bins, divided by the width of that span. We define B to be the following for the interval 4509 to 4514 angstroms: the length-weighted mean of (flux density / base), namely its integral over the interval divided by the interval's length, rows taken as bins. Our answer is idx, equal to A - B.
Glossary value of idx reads -0.09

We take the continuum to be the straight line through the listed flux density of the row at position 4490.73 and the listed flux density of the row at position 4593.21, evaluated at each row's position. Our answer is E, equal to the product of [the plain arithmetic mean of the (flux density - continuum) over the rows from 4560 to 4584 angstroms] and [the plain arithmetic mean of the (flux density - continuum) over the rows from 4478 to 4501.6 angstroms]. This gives 0.08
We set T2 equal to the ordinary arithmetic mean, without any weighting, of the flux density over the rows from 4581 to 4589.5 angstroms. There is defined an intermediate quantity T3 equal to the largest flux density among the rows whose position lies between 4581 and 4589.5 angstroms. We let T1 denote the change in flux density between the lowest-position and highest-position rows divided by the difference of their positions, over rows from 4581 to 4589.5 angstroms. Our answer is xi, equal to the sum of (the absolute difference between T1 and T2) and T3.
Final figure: 33.1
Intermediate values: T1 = -0.12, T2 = 16.1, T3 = 16.9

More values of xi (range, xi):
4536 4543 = 33.5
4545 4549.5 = 34.1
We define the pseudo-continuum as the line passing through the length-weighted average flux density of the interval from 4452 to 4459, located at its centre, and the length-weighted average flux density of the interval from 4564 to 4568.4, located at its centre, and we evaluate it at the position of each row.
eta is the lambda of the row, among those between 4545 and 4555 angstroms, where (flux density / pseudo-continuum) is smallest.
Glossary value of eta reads 4549.01 angstroms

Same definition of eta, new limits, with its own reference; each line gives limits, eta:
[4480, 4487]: 4482.46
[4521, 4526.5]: 4522.90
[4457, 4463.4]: 4462.89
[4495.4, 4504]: 4501.08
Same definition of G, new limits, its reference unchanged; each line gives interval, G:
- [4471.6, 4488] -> -254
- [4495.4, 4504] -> -135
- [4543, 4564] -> -319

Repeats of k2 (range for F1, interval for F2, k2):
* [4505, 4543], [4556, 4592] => 32.9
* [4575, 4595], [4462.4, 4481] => 32.4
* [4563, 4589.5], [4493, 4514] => 33.0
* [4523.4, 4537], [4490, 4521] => 32.6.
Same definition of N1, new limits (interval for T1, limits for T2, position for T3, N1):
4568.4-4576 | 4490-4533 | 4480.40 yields -3.04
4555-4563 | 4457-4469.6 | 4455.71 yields -2.99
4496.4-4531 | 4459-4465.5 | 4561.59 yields -3.00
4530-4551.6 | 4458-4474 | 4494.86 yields -3.00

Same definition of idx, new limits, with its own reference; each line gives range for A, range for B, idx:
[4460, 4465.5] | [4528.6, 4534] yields 0.03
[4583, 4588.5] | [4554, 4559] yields -0.01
